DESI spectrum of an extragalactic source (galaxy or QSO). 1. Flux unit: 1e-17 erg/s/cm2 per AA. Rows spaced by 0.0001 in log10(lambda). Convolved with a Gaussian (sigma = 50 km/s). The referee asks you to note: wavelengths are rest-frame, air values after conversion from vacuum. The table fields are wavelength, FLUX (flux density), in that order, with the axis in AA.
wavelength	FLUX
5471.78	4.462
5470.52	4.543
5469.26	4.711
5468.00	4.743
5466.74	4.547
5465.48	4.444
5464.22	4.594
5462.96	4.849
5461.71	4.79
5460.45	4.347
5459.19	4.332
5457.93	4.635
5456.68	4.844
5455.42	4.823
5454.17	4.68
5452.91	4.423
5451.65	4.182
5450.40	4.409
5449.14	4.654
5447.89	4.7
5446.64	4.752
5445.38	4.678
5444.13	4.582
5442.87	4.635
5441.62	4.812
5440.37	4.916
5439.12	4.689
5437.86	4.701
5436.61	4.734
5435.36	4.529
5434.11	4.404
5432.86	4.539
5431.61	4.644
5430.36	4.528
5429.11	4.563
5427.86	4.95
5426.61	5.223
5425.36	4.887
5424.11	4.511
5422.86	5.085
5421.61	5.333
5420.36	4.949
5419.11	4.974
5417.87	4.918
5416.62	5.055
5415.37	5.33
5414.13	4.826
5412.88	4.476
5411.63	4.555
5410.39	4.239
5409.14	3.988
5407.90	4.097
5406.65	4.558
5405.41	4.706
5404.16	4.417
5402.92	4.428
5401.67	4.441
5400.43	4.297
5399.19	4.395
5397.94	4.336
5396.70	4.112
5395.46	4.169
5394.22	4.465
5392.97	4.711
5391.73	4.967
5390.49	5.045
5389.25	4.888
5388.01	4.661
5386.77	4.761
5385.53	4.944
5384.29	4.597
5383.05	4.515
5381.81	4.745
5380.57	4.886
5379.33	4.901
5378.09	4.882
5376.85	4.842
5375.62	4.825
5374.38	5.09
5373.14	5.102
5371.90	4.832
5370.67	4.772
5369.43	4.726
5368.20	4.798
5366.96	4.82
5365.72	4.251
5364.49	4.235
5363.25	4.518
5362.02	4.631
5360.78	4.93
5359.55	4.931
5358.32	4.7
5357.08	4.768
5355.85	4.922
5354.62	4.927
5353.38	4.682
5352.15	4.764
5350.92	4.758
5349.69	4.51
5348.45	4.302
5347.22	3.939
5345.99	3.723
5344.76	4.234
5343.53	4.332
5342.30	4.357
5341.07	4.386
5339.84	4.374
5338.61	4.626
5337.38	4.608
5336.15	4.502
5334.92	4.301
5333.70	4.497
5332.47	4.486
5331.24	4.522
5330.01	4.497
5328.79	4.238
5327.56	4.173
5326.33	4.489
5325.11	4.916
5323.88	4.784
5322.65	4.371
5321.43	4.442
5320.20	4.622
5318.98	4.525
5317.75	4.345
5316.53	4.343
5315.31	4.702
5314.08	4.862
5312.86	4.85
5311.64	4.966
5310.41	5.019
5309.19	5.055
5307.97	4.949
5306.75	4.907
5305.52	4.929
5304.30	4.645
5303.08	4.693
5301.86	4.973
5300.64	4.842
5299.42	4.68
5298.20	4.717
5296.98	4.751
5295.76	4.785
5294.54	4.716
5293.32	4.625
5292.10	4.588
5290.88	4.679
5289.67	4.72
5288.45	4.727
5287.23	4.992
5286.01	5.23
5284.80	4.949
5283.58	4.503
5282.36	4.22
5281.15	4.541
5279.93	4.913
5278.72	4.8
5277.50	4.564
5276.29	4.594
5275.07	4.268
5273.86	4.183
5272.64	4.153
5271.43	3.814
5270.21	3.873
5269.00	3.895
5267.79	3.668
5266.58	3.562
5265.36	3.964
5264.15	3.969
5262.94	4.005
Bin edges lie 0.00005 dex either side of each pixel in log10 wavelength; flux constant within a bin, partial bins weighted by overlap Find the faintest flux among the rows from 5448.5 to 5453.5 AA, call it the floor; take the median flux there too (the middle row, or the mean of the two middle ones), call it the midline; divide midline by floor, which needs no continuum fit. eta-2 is 1.06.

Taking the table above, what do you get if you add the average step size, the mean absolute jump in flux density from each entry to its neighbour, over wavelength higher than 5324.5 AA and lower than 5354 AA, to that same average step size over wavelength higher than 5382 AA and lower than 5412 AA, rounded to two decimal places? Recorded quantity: 0.34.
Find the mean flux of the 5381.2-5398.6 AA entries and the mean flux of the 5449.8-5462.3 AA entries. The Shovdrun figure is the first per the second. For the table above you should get 1.02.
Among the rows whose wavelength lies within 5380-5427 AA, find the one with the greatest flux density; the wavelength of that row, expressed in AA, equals 5421.61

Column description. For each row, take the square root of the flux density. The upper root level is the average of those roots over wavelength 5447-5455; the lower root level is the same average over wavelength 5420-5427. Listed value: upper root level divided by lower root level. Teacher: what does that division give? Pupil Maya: 0.95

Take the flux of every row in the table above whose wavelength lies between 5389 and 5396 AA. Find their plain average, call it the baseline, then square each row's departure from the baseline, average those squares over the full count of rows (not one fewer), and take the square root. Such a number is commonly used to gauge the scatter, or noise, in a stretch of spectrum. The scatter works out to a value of 0.31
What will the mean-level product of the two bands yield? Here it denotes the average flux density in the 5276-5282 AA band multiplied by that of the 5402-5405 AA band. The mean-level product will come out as 20.7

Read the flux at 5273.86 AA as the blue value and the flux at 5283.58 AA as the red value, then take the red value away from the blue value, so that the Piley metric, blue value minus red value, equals -0.3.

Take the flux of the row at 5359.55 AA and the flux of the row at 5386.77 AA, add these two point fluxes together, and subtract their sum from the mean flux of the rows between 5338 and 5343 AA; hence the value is -5.26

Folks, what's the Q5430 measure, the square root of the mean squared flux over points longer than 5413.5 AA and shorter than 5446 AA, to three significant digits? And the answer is 4.81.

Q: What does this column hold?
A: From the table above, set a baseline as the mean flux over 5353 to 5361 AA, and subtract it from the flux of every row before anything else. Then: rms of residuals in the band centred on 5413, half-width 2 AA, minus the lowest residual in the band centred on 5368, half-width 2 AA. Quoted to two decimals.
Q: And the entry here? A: 0.38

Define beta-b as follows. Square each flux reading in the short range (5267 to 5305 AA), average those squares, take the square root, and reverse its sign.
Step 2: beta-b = -4.57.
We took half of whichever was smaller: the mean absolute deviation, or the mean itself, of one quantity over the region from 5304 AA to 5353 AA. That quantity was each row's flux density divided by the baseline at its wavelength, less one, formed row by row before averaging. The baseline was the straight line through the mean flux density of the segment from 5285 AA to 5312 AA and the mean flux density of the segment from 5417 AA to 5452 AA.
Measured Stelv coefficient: -0.027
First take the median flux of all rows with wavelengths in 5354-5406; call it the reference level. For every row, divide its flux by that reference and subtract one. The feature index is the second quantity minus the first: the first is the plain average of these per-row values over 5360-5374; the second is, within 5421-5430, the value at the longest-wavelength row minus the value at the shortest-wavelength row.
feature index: -0.15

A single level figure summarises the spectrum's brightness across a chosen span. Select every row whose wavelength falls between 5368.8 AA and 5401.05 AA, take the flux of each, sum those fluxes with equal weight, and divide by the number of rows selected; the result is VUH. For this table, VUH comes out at 4.71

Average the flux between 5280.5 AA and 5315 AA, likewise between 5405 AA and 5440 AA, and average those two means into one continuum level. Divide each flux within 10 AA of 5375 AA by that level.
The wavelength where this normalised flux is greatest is 5373.14 AA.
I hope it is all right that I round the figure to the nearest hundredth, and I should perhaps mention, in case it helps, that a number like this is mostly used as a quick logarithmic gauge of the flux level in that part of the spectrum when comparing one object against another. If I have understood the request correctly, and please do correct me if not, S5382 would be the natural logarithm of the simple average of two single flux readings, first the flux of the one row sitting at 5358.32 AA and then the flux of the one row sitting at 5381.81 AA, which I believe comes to 1.55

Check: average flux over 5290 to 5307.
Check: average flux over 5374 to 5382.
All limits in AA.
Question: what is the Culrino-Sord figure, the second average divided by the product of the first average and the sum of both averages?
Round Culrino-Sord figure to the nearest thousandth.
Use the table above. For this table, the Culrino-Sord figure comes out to 0.107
